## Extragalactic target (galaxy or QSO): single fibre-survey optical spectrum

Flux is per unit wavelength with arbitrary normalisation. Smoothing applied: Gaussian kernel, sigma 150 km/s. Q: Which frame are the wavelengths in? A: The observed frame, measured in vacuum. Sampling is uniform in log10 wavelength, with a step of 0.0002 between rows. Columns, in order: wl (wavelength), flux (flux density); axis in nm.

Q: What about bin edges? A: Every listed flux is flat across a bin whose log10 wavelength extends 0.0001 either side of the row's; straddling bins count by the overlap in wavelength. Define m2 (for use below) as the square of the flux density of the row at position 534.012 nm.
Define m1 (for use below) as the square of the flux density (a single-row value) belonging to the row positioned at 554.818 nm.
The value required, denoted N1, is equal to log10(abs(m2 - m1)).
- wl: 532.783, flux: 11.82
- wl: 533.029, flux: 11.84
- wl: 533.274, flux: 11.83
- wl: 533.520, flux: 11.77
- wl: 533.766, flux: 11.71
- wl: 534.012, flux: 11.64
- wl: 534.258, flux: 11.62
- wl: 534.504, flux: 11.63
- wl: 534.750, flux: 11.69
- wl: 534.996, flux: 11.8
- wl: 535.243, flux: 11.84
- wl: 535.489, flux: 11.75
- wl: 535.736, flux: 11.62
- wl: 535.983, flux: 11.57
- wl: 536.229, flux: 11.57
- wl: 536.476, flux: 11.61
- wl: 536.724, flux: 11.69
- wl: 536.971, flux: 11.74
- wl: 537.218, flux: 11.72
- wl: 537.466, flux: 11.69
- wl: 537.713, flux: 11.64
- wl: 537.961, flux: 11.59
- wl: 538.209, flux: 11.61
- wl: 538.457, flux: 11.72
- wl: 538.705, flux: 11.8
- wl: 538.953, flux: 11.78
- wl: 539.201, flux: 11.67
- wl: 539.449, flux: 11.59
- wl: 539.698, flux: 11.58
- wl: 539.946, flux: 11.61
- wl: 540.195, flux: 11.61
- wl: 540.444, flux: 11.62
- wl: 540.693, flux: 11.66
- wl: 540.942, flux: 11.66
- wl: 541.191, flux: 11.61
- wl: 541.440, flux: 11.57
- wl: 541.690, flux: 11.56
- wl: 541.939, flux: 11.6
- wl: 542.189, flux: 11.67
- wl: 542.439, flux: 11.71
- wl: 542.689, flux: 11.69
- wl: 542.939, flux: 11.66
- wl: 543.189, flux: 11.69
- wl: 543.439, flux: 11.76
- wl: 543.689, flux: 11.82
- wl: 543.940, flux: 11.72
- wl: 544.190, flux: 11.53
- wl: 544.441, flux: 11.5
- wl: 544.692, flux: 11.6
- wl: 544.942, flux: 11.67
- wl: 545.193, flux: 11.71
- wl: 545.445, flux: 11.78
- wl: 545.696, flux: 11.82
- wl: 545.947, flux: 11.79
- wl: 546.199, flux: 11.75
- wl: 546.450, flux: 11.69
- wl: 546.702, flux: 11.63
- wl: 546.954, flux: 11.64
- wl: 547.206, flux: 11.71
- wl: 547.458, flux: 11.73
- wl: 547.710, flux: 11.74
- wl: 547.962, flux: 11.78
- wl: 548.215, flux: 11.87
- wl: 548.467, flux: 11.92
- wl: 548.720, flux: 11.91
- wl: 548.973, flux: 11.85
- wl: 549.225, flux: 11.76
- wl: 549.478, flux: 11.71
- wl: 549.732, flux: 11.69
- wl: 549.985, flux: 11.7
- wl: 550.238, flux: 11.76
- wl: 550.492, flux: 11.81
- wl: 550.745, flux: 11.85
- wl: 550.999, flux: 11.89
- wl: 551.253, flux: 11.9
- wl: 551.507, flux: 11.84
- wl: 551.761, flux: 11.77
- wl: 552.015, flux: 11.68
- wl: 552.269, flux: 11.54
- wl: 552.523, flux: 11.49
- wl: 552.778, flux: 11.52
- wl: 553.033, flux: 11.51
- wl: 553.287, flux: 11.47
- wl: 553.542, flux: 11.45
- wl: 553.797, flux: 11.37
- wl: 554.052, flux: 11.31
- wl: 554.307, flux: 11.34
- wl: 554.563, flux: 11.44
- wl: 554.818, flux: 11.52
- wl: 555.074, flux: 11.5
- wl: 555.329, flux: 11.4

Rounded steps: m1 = 133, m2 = 135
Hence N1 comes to 0.4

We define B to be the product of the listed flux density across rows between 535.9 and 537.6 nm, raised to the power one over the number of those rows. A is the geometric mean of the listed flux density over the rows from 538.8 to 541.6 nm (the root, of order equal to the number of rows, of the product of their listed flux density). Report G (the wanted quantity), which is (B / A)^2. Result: 1.00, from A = 11.6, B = 11.7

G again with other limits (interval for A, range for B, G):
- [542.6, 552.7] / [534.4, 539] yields 0.99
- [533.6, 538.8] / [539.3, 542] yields 0.99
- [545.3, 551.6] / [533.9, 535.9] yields 0.99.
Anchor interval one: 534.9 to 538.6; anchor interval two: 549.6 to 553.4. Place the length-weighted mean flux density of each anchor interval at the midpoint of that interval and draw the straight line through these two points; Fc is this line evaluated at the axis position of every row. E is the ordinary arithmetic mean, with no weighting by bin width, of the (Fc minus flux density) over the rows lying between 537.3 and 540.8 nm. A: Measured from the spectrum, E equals 0.02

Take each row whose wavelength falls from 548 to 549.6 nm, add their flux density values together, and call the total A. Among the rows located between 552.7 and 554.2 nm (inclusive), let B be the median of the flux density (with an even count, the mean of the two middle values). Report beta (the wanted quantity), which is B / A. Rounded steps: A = 71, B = 11.5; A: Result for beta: 0.16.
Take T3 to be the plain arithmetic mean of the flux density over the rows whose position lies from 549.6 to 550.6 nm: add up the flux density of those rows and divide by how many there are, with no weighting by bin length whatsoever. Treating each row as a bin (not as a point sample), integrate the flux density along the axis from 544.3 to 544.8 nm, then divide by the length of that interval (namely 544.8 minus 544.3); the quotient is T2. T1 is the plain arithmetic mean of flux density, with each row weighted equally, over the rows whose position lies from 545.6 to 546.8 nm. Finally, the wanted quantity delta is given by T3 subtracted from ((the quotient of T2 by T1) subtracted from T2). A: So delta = -1.19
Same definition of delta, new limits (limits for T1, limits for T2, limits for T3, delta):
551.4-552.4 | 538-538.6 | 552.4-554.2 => -0.79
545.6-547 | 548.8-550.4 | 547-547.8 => -0.98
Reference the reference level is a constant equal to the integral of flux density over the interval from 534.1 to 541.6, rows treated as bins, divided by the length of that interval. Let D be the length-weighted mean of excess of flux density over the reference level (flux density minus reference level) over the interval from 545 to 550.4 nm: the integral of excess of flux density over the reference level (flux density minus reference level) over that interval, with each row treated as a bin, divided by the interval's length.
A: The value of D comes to 0.10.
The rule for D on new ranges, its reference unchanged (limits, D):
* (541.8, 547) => 0.03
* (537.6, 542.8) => -0.02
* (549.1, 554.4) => -0.02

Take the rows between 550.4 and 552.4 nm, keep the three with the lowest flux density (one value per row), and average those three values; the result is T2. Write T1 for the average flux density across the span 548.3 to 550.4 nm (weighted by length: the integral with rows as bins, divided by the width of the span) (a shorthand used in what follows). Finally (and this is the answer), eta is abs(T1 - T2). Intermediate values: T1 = 11.79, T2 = 11.7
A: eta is 0.13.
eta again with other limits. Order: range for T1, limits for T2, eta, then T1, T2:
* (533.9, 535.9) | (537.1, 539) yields 0.08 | 11.70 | 11.6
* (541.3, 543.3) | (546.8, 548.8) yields 0.05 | 11.64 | 11.7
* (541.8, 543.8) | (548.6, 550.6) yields 0.00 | 11.70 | 11.7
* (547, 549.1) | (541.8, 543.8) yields 0.17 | 11.81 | 11.6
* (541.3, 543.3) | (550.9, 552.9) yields 0.12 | 11.64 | 11.5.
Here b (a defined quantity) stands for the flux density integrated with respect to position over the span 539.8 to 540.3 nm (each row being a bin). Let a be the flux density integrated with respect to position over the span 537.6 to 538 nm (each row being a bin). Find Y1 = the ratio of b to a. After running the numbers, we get 1.3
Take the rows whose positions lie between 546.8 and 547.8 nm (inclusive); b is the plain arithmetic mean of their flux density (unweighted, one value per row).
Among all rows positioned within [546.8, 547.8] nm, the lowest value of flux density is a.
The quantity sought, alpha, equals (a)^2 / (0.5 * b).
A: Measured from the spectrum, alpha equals 23.2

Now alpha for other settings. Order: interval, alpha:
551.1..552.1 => 23.1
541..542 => 23.1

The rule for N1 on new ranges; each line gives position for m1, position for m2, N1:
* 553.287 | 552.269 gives 0.2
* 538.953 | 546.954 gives 0.5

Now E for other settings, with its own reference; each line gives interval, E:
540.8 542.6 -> 0.06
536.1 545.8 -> 0.02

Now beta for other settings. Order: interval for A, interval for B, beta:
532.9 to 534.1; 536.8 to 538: 0.20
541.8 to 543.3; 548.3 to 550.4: 0.17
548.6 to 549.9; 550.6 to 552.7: 0.20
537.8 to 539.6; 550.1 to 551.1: 0.14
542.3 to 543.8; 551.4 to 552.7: 0.17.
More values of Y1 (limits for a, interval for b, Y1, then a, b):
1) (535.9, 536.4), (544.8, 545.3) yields 1.0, 5.80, 5.85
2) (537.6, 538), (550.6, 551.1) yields 1.3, 4.64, 5.94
